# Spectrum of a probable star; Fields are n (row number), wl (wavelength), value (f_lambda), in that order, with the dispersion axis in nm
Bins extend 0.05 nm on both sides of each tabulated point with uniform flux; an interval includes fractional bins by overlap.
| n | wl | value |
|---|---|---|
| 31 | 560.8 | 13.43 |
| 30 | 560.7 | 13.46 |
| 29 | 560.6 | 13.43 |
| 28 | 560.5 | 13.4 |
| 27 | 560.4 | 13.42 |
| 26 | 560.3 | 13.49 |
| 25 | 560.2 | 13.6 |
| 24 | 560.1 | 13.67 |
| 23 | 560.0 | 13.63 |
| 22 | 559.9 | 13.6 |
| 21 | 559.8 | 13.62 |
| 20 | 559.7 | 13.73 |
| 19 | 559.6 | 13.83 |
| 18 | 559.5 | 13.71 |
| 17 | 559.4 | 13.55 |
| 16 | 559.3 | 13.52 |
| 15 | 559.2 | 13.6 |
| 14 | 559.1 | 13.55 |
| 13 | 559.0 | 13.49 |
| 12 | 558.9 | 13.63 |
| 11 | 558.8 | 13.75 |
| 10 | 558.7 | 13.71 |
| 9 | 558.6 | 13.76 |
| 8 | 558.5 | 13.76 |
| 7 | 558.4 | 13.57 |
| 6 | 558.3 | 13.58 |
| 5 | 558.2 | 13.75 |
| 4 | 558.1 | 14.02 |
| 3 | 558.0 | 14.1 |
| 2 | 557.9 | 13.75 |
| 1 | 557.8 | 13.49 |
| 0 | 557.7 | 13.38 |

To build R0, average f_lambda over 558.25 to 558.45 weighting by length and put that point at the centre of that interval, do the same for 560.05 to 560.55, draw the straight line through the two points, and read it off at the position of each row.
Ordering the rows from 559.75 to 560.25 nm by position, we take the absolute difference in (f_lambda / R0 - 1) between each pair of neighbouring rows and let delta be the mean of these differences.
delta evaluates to 0.0030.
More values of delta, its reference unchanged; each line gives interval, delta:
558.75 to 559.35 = 0.0066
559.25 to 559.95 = 0.0066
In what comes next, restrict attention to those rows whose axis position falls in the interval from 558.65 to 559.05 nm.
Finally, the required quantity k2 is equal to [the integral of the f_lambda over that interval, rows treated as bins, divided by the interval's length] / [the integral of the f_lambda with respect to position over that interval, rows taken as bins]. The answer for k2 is 2.5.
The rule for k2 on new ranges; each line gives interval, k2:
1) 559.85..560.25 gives 2.5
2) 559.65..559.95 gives 3.3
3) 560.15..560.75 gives 1.7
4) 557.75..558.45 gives 1.4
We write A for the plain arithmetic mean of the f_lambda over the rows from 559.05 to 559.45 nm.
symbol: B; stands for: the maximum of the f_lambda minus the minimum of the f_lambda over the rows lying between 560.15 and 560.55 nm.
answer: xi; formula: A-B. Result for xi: 13.4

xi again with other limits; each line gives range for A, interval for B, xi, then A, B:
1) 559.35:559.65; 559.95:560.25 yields 13.6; 13.7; 0.07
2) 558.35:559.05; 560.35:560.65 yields 13.6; 13.7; 0.03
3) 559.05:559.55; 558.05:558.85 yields 13.1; 13.6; 0.45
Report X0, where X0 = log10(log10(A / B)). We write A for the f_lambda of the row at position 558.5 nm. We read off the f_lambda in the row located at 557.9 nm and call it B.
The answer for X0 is -3.50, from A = 13.76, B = 13.75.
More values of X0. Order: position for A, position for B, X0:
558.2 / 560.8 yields -1.99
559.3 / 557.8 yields -3.02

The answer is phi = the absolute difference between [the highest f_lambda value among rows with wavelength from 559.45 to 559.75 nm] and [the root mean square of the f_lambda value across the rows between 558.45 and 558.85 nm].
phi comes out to 0.085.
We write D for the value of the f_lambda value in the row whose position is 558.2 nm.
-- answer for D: 13.75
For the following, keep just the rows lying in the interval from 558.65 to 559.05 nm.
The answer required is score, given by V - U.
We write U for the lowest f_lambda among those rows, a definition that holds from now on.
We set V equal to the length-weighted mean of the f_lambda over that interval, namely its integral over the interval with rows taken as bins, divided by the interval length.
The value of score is 0.155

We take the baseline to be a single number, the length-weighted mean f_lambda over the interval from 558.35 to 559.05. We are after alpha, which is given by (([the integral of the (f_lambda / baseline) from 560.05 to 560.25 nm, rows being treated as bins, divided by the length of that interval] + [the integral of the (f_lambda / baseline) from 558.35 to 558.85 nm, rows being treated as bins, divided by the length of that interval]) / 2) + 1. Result 2.000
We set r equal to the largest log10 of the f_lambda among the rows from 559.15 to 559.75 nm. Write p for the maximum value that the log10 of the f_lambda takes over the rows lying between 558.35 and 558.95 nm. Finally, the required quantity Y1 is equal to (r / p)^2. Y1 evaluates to 1.00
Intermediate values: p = 1.14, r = 1.141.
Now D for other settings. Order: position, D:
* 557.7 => 13.38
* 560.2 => 13.6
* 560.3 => 13.49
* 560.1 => 13.67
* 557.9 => 13.75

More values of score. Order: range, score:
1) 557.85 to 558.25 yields 0.155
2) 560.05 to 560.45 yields 0.125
